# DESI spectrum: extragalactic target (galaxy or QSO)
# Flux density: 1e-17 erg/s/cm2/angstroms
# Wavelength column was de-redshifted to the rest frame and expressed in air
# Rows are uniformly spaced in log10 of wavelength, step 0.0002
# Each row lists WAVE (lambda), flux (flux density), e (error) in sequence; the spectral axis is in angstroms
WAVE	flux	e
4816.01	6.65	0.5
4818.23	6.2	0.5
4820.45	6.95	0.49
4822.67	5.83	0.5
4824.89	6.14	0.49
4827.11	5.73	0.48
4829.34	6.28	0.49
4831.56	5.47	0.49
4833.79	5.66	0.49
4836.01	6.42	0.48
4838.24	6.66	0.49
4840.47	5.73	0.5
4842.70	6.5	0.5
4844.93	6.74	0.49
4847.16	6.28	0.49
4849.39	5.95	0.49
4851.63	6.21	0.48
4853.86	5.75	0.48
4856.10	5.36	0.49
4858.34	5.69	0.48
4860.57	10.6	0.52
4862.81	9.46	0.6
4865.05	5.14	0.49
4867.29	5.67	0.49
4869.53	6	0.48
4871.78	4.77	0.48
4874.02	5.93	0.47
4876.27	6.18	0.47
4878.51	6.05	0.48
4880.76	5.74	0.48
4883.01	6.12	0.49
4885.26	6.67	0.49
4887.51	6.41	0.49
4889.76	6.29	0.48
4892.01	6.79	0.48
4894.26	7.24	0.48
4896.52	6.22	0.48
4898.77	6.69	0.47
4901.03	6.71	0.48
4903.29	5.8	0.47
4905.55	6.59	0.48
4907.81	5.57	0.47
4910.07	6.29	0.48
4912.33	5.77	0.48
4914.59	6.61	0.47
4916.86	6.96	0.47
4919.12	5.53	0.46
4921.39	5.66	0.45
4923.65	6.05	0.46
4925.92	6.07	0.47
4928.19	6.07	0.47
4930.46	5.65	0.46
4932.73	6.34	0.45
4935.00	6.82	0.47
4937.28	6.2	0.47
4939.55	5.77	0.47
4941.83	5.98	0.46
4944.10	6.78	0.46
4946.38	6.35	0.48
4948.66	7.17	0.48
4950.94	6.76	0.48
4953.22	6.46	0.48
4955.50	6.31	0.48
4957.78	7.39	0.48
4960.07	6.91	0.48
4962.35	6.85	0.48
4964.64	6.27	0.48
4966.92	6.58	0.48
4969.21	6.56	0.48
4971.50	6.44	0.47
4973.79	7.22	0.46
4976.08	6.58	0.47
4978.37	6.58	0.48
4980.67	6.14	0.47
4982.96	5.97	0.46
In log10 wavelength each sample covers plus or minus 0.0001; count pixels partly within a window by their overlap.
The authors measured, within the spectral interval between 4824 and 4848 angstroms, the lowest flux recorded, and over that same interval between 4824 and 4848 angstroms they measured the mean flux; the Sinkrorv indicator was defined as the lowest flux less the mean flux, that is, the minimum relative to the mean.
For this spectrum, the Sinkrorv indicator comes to -0.68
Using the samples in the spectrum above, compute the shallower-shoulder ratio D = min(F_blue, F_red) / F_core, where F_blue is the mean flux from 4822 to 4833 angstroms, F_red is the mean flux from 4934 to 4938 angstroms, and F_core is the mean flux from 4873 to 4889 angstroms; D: 0.96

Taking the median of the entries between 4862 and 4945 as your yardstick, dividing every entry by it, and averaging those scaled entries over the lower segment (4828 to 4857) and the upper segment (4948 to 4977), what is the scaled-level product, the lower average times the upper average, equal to 1.092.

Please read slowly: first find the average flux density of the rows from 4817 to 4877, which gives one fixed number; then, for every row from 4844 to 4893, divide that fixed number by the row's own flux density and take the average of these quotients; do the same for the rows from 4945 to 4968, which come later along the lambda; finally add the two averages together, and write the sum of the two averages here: 1.95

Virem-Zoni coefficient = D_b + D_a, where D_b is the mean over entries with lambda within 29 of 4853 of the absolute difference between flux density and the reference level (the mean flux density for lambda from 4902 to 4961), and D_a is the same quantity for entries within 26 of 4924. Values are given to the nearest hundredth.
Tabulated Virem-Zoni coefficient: 1.14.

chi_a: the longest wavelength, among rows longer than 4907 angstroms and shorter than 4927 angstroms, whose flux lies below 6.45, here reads 4925.92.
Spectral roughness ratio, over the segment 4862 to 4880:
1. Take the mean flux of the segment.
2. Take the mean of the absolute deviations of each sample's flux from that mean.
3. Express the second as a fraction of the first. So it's 0.14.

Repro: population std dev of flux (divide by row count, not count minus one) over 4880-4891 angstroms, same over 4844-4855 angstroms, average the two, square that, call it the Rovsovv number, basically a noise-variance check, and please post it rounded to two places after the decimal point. 0.10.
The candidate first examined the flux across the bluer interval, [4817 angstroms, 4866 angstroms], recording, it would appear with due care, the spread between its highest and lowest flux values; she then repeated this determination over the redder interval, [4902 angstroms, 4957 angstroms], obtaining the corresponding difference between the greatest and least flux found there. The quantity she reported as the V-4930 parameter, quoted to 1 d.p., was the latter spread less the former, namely -3.8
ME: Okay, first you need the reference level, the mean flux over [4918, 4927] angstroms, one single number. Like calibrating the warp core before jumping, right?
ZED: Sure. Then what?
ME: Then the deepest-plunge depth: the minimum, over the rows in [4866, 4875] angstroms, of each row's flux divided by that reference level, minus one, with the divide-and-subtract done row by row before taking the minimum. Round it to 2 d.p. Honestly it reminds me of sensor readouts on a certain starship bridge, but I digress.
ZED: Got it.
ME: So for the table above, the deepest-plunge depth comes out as -0.18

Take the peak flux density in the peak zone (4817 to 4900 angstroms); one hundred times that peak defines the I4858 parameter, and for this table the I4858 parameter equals 1060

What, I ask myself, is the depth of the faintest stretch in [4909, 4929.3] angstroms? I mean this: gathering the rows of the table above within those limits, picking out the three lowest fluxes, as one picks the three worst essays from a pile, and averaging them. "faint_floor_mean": 5.7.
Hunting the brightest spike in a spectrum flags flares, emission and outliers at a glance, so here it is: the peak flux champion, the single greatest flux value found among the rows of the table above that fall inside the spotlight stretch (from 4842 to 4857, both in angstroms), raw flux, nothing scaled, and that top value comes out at 6.74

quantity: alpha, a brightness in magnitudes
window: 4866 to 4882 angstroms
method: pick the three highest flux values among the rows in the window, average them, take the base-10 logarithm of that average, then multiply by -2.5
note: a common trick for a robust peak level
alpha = -1.96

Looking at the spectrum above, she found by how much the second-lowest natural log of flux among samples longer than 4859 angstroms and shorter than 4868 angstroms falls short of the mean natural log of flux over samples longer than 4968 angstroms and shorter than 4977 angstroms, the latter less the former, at 0.166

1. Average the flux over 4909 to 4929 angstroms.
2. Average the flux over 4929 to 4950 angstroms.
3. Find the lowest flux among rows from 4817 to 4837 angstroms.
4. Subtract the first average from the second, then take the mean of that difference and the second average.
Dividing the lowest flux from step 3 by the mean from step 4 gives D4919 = 1.67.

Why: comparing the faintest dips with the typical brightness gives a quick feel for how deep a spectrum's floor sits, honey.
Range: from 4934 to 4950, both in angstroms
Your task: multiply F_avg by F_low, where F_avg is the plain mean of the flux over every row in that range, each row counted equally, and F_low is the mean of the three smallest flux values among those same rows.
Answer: 39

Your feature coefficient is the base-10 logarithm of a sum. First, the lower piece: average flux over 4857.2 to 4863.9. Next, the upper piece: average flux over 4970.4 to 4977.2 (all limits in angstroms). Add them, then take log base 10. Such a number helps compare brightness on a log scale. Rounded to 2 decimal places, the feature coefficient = 1.19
